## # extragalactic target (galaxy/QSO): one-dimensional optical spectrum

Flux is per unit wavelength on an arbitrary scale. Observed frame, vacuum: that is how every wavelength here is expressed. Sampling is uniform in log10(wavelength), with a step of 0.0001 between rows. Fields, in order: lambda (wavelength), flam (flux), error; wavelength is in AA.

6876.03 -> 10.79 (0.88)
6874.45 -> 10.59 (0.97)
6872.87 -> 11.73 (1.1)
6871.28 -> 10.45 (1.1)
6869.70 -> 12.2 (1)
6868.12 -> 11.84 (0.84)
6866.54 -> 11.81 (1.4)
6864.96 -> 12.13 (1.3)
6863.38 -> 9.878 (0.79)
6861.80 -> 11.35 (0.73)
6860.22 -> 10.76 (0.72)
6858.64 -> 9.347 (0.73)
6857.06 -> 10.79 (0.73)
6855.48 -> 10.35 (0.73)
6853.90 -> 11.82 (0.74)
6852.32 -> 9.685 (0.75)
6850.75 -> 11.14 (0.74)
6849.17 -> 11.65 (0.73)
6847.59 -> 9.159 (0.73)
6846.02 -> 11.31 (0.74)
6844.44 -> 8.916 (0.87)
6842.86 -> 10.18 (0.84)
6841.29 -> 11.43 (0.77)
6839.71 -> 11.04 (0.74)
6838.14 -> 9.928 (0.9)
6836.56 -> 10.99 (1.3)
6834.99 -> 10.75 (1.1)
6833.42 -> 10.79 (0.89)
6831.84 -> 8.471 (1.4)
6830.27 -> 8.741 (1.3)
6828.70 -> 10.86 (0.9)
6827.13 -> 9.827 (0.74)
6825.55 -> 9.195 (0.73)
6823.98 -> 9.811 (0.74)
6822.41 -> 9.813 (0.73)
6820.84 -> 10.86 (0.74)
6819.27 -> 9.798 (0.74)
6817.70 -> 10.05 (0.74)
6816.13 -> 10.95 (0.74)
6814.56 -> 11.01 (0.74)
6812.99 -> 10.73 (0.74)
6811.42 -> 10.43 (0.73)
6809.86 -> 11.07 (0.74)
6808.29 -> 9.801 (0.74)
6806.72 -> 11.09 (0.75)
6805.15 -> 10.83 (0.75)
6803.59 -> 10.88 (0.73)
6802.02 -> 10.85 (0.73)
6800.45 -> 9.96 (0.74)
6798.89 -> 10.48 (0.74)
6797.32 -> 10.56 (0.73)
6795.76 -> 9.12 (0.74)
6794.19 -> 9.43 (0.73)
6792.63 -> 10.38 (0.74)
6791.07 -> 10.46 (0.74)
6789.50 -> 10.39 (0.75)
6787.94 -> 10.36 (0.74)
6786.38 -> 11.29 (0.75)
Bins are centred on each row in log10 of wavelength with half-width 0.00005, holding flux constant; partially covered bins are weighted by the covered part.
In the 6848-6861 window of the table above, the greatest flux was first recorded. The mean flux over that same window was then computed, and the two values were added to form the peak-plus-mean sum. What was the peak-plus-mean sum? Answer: 22.5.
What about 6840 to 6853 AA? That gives 22.1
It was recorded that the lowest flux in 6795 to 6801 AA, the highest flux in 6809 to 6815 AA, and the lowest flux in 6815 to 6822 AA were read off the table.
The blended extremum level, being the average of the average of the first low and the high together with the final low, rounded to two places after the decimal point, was 9.95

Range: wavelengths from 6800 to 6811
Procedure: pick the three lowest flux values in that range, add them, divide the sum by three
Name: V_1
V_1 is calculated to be 10.2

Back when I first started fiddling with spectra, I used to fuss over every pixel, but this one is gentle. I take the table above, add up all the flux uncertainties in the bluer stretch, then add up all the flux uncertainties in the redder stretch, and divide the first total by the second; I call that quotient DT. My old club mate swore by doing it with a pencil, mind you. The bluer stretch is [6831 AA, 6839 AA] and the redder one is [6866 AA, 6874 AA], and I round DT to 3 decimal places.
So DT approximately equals 1.028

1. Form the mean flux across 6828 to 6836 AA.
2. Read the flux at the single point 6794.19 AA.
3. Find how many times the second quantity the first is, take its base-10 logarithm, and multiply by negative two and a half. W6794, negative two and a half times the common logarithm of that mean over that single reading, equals -0.06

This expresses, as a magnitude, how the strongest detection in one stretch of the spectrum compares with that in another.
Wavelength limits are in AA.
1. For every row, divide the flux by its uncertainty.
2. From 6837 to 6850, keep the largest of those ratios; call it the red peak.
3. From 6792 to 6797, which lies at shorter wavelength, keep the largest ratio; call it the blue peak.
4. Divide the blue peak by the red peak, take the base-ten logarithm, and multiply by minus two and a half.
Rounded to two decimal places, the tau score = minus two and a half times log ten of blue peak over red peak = 0.14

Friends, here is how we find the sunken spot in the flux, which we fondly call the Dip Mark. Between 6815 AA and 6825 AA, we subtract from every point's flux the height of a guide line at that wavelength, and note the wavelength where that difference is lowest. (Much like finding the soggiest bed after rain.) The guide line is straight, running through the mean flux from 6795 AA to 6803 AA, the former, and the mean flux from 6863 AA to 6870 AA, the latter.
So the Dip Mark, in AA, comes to 6823.98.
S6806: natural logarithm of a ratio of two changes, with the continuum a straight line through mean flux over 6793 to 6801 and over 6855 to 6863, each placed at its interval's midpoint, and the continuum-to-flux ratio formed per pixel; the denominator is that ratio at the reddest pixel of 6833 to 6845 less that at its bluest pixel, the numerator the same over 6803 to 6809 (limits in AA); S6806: -0.7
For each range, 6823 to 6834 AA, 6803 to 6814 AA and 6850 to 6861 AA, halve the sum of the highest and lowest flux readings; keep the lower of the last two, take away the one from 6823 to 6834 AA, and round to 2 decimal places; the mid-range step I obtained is 0.78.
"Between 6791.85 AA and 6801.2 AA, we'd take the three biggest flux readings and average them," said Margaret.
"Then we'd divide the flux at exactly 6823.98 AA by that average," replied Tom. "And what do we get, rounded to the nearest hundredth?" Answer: 0.94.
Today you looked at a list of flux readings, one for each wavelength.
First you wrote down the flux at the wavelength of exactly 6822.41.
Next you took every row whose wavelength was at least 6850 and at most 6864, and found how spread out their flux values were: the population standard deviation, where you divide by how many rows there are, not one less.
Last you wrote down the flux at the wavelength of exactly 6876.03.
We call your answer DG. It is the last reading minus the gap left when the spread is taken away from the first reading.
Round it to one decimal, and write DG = 1.8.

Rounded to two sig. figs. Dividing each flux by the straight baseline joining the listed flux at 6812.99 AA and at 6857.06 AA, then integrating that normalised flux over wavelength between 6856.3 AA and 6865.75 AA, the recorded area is 9.4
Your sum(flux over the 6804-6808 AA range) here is 21.9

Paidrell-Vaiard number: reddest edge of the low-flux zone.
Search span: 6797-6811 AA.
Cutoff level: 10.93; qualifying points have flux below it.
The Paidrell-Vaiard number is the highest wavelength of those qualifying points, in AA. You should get 6808.29 AA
